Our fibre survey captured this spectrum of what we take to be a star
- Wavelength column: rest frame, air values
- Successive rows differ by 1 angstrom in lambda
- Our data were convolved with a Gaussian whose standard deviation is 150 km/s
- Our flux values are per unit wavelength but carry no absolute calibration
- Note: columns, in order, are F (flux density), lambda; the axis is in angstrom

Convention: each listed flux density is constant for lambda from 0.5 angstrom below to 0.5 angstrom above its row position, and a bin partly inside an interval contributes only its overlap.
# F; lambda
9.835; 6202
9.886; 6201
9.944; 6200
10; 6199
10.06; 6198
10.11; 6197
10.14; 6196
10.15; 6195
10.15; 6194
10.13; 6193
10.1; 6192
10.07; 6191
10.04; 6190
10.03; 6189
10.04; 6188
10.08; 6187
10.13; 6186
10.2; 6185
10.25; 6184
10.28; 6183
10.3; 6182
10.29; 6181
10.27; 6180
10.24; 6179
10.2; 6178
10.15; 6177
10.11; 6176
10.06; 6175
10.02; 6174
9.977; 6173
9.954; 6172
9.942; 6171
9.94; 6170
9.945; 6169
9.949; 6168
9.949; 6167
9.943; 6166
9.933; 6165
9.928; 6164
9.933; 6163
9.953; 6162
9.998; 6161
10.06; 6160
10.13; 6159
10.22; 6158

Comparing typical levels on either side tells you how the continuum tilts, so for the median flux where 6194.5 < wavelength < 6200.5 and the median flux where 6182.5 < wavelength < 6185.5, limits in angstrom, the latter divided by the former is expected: 1.02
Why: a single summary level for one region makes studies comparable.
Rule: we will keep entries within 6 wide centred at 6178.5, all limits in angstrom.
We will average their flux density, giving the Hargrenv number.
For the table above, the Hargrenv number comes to 10.21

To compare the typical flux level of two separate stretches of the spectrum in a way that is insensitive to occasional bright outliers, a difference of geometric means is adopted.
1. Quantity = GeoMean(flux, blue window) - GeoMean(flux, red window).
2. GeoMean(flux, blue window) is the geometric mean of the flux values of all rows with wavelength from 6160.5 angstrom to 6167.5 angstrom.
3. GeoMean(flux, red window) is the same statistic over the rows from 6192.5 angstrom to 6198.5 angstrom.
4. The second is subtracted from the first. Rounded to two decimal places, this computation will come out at -0.18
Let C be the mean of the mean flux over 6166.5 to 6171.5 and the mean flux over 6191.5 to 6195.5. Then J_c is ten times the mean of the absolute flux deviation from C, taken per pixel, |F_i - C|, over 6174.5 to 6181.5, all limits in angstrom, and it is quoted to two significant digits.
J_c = 1.5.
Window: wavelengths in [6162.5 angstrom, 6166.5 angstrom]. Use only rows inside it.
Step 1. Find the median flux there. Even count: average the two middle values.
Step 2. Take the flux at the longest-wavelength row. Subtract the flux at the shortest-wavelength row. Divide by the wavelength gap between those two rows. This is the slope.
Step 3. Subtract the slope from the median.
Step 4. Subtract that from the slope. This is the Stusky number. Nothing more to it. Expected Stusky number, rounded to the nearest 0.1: -9.9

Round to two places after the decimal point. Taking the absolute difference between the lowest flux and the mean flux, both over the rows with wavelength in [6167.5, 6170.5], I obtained 0.00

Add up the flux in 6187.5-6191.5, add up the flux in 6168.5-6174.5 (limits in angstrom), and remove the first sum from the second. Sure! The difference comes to 20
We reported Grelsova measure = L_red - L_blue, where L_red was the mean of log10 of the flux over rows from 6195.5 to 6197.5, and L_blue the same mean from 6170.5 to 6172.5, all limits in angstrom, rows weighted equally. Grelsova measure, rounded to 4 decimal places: 0.0077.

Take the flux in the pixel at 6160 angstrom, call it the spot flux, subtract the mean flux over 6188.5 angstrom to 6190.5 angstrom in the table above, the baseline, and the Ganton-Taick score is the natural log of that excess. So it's -3.7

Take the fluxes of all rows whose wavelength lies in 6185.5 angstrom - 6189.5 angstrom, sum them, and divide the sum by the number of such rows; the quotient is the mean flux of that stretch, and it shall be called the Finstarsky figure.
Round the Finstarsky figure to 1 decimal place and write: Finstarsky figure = 10.1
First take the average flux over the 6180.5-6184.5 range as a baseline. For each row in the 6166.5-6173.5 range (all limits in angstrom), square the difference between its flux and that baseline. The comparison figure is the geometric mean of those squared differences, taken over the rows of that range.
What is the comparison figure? 0.108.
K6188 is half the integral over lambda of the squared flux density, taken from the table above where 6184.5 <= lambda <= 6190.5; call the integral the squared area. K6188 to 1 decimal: 305.2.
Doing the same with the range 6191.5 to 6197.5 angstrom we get 307.9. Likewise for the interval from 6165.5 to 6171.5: 296.7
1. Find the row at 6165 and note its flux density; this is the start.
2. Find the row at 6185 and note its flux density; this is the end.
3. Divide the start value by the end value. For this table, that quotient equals 0.97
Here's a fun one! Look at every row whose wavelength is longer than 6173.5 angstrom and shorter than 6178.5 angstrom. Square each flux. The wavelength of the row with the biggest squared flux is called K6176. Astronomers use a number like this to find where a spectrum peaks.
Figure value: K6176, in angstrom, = 6178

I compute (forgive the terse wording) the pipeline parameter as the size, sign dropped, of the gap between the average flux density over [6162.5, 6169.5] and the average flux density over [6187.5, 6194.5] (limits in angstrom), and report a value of 0.14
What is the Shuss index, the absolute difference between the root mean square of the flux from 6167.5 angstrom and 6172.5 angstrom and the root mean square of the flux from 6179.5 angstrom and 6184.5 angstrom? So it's 0.33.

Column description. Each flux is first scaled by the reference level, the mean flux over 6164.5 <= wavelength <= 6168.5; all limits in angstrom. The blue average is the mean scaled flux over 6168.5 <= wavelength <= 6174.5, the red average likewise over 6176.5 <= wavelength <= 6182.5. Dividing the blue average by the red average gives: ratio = 0.973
